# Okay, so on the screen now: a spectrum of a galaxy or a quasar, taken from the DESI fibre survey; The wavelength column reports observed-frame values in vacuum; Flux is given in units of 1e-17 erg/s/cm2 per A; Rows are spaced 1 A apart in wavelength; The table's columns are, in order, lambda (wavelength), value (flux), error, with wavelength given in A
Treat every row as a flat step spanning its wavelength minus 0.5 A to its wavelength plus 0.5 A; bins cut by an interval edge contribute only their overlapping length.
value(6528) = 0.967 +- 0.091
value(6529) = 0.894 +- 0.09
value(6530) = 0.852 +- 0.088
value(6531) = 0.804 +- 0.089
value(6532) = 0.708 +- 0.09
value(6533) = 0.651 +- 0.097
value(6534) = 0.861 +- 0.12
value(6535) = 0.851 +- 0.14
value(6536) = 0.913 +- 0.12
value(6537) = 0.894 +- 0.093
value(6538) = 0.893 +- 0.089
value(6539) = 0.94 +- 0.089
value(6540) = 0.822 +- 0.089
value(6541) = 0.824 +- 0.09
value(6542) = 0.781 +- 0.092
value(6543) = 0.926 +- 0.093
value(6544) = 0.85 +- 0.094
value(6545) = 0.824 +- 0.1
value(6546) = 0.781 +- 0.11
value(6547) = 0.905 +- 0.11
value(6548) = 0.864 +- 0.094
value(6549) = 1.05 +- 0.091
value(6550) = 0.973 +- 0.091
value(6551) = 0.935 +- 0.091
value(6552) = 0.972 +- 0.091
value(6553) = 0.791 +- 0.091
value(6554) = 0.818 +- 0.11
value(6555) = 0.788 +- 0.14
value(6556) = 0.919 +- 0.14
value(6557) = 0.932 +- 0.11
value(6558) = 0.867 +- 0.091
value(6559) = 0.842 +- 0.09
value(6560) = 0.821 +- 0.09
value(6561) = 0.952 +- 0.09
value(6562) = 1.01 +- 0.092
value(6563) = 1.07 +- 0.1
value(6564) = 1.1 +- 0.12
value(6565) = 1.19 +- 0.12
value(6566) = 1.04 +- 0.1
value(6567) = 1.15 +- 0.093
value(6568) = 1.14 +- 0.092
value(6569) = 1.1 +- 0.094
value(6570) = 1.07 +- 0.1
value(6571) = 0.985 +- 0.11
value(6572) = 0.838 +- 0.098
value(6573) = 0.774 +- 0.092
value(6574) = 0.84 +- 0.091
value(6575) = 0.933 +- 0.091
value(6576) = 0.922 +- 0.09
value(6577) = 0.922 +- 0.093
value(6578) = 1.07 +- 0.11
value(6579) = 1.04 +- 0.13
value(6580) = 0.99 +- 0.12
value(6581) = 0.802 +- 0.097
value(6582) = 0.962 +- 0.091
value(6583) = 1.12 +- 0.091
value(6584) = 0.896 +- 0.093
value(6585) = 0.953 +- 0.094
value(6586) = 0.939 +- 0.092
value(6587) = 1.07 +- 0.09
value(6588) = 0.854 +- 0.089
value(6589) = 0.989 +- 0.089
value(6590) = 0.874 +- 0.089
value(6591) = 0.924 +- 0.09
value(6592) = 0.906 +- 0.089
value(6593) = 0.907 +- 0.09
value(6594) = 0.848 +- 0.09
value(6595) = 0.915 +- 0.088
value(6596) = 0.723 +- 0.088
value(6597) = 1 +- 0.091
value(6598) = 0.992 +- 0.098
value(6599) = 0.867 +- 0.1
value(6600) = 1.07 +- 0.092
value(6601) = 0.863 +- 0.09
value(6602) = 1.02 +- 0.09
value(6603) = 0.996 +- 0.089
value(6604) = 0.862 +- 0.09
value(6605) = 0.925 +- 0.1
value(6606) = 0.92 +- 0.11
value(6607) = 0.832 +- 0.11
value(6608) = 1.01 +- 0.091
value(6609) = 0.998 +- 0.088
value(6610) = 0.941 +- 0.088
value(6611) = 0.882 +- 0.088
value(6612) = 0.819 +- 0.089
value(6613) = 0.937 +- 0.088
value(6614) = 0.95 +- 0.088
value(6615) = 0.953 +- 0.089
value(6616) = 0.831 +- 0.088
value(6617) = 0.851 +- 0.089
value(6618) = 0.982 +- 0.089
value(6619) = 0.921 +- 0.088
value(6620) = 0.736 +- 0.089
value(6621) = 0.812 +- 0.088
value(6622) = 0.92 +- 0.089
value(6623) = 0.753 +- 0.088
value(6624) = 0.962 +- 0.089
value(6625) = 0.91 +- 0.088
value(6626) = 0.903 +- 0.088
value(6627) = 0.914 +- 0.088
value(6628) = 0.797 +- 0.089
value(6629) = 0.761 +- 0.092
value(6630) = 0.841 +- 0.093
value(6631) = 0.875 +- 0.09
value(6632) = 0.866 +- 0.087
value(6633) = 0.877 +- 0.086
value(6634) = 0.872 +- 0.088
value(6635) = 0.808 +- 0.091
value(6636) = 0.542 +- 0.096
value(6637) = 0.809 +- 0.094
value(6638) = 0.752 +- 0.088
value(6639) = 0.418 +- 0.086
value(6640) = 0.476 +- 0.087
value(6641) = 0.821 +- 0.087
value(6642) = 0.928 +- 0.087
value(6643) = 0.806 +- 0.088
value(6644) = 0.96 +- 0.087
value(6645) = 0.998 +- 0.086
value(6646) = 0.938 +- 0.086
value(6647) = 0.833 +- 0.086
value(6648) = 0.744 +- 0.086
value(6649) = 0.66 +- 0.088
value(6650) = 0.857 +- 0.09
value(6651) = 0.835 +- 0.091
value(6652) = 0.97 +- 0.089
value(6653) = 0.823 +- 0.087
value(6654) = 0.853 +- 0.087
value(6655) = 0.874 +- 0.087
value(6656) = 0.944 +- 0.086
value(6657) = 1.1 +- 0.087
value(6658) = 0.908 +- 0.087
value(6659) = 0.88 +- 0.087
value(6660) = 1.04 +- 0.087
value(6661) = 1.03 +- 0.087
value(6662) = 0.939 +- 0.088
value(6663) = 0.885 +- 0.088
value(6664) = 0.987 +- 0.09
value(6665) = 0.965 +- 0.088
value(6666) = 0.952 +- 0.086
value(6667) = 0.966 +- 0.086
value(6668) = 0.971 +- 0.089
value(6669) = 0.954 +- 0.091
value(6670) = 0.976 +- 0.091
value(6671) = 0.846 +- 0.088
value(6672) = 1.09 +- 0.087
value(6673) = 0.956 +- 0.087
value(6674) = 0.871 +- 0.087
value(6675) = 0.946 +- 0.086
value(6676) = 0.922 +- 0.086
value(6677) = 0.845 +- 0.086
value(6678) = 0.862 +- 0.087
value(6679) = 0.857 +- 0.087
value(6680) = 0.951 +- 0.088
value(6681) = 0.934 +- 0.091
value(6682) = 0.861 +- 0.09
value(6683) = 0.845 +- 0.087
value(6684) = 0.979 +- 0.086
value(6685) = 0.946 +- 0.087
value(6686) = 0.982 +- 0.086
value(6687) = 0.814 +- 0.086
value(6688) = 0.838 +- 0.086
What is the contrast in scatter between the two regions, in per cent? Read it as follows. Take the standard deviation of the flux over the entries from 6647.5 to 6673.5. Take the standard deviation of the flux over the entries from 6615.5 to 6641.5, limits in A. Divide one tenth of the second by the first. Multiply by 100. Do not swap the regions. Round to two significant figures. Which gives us 14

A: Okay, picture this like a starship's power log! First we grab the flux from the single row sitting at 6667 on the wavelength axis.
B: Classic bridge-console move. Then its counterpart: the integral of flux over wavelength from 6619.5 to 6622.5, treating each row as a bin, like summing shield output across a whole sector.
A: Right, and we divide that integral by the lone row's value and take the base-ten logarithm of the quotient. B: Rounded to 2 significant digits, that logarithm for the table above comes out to 0.41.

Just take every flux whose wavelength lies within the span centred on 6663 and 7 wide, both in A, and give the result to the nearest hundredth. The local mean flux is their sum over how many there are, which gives 0.97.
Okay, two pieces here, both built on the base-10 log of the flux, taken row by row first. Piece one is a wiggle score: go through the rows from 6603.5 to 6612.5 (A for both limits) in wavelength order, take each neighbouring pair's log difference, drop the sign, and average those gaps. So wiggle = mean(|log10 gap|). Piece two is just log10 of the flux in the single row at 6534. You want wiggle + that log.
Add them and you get -0.034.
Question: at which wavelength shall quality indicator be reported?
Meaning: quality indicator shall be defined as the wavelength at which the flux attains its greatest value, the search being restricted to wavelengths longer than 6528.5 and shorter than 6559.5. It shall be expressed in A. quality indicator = 6549 A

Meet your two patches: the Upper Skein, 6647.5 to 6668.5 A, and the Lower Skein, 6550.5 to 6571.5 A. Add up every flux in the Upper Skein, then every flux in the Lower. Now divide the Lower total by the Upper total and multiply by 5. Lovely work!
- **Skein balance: 5.3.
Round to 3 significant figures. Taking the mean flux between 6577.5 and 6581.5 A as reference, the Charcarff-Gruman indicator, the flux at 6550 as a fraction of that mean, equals 0.997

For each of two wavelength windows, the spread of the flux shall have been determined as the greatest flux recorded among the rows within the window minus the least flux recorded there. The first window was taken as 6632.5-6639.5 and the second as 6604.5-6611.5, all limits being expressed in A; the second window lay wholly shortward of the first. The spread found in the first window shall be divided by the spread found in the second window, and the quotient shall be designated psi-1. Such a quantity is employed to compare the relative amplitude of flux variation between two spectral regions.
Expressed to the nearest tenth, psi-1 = 2.6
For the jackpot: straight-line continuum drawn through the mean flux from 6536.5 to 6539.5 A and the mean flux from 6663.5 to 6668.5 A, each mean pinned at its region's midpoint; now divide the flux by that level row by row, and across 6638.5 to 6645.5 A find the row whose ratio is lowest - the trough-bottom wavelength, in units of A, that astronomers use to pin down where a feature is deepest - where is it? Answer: 6639 A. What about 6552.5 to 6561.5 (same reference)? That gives 6555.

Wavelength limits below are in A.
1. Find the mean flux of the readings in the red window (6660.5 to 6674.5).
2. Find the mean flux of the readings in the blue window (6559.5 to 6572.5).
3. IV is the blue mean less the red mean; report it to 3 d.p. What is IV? 0.080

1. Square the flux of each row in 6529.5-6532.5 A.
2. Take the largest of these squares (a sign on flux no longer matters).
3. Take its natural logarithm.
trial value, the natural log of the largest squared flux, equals -0.32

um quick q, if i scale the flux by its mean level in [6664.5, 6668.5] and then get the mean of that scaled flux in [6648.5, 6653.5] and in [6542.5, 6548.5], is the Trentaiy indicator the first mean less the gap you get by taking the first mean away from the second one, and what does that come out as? 0.83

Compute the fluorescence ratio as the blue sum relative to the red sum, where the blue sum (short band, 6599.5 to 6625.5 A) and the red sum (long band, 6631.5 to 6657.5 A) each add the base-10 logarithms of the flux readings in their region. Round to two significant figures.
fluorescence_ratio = 0.45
